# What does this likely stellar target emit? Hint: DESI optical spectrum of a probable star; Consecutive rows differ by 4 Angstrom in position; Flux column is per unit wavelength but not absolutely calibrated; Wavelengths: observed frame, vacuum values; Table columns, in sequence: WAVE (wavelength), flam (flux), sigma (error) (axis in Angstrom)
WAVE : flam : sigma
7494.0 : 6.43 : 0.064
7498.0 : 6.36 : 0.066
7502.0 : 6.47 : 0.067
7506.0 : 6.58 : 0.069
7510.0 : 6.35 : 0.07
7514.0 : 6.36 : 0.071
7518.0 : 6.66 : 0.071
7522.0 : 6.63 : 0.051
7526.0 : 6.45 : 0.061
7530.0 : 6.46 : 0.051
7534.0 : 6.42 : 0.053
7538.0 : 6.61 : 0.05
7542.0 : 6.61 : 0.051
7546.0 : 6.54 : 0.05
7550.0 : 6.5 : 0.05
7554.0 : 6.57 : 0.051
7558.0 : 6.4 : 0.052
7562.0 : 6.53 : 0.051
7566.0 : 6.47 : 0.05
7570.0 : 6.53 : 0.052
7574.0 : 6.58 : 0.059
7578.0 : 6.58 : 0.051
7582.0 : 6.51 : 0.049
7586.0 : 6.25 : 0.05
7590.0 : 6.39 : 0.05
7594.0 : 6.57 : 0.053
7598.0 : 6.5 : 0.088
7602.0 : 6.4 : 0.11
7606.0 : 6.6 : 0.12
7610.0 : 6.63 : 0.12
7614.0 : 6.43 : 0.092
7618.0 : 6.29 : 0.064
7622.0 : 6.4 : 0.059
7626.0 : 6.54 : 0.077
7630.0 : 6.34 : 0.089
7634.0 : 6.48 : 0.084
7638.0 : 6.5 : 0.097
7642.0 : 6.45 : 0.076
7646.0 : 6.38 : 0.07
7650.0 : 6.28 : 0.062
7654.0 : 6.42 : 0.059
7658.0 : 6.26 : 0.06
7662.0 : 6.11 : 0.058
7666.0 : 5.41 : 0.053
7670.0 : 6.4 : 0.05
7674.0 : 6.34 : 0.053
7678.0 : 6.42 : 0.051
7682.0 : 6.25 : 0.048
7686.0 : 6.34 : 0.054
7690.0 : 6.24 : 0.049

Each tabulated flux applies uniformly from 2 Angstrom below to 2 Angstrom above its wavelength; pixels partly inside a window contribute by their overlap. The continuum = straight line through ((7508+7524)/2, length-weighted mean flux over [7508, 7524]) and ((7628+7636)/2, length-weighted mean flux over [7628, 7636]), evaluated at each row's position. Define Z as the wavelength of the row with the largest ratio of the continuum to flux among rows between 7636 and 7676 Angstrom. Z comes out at 7666.0 Angstrom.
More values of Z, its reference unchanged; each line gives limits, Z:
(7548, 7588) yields 7586.0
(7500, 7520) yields 7510.0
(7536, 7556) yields 7550.0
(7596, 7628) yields 7618.0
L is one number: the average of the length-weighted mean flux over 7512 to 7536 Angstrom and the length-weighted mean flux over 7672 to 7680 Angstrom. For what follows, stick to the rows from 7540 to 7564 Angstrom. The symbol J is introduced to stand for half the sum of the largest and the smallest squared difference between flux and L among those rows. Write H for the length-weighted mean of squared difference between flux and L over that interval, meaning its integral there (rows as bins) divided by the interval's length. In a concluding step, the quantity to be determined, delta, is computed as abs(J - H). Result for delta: 0.0037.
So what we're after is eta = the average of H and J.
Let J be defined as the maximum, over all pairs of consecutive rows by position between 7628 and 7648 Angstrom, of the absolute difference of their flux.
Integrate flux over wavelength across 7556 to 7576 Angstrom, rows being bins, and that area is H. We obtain 65.1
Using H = 130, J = 0.14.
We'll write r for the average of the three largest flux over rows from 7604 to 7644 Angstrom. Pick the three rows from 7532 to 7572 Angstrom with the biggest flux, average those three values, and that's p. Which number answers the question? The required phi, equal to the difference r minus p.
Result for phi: -0.01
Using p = 6.60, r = 6.59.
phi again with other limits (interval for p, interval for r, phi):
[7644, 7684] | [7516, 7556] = 0.22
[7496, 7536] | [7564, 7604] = -0.05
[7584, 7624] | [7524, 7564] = 0.00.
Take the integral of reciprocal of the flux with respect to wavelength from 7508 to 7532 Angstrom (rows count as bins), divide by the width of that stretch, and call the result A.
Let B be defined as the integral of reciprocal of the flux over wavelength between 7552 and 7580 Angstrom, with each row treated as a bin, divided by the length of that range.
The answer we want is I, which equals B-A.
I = -0.0009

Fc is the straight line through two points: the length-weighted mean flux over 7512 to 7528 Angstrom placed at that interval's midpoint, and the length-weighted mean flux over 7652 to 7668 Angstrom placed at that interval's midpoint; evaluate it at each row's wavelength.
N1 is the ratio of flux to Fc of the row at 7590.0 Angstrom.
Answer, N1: 1.02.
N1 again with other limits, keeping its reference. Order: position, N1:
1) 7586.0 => 0.99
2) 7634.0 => 1.06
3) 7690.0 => 1.05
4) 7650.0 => 1.03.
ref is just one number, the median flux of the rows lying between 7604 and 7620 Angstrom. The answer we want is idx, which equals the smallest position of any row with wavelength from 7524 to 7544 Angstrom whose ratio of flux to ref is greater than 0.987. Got 7526.0 Angstrom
